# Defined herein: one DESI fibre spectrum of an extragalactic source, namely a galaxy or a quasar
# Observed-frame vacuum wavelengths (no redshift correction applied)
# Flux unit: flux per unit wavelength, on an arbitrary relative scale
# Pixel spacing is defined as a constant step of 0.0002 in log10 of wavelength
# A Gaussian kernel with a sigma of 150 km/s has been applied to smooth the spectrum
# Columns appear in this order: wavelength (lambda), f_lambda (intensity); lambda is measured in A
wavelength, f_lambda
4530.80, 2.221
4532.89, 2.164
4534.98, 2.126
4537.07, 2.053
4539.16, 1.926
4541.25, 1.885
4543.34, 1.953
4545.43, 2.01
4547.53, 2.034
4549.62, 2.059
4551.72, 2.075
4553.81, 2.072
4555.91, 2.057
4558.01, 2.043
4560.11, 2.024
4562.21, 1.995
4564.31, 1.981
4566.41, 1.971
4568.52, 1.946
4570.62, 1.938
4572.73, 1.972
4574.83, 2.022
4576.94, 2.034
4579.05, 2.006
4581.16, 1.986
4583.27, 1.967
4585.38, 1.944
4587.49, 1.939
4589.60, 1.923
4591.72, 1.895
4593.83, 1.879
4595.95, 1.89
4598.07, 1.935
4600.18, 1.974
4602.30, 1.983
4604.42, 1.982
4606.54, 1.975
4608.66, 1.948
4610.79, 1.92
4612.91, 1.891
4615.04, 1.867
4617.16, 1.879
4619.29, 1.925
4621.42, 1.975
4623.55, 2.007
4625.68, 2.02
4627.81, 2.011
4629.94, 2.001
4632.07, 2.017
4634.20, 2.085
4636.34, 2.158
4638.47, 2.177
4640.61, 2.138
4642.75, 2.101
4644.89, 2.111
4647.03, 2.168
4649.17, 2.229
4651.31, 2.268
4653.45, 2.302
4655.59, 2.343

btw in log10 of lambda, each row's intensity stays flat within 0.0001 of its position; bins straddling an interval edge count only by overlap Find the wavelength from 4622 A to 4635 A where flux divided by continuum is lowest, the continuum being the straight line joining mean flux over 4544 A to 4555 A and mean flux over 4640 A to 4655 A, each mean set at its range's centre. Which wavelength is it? 4629.94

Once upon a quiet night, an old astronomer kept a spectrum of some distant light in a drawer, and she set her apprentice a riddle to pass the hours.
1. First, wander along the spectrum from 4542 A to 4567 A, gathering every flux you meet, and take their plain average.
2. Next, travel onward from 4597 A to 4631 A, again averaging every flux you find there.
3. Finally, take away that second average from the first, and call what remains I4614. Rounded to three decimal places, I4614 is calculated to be 0.067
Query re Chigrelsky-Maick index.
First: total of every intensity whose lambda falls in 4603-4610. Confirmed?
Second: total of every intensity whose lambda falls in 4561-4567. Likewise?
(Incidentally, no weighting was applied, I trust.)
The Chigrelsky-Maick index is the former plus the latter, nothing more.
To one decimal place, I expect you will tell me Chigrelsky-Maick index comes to 11.9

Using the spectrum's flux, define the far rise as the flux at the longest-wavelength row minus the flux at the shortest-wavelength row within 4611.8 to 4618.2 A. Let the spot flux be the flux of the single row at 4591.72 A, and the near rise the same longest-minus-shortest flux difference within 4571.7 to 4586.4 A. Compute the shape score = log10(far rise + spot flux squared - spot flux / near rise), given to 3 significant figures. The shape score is 1.85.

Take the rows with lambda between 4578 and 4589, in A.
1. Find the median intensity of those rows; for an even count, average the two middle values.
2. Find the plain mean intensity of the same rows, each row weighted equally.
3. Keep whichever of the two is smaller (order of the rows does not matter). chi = 1.97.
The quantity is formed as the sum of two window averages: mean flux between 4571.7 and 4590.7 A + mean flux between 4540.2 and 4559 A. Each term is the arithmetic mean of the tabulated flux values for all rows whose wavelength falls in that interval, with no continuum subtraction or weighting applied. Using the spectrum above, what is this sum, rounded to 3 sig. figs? 4.00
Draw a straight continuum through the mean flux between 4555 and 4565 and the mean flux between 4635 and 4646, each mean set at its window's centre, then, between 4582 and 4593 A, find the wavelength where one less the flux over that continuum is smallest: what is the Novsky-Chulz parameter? 4583.27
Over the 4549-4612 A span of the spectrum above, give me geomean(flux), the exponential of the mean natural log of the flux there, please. 1.98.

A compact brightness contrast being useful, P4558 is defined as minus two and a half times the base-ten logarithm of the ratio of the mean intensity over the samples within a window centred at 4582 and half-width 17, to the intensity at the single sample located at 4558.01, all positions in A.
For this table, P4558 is 0.049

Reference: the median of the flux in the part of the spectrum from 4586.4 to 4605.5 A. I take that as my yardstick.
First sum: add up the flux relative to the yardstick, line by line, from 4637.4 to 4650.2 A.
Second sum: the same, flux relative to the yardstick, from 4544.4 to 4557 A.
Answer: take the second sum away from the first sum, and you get 0.32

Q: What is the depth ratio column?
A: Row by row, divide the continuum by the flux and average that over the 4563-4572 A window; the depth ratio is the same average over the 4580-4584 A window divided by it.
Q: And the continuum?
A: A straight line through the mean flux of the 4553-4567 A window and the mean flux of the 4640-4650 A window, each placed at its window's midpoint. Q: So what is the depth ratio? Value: 1.002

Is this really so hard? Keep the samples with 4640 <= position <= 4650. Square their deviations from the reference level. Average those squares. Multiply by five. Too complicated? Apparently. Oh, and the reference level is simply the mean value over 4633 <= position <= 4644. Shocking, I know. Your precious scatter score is 0.012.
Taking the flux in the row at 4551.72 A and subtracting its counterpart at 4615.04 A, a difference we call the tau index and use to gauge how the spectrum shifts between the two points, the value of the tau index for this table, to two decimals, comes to 0.21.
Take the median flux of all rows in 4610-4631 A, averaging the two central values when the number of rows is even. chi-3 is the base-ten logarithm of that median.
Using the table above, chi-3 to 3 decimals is 0.290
